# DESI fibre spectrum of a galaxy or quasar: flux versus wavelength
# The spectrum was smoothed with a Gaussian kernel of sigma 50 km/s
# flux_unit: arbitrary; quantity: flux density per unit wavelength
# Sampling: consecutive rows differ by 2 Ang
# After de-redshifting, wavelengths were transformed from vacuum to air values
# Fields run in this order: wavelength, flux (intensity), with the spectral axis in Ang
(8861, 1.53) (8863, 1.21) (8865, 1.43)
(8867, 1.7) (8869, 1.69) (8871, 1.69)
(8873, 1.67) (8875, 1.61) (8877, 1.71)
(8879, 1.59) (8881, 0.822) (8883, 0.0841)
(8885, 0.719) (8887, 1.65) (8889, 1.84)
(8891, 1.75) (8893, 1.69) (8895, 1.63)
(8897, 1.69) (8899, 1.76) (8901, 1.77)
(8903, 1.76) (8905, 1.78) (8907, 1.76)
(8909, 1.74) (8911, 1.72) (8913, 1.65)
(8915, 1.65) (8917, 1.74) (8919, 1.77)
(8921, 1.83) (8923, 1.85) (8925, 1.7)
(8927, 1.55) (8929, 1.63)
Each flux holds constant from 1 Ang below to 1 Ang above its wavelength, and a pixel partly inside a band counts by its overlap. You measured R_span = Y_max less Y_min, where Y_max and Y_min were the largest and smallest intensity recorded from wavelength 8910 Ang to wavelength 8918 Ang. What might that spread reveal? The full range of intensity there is 0.09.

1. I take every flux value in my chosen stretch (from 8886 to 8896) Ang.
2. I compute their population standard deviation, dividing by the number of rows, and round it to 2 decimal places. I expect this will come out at 0.08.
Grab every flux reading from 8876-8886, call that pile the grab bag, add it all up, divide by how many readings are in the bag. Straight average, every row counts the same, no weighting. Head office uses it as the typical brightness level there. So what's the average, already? 0.99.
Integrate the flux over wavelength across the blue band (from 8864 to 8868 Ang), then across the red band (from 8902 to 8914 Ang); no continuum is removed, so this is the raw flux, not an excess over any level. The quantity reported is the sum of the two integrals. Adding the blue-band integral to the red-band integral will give 27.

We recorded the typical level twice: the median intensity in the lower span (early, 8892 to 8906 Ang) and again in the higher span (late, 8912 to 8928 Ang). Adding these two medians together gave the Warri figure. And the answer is 3.48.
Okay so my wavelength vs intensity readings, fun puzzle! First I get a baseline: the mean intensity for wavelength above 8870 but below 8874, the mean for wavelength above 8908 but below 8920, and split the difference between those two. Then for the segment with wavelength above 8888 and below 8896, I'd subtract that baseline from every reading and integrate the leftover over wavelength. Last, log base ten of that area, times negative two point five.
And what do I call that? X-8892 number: 1.5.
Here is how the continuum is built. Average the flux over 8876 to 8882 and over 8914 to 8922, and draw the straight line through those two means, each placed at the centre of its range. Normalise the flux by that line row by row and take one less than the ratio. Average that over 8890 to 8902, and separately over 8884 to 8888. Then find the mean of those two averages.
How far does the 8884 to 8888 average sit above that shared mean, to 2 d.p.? -0.15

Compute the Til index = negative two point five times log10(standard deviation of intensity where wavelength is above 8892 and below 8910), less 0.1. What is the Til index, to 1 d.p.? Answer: 3.2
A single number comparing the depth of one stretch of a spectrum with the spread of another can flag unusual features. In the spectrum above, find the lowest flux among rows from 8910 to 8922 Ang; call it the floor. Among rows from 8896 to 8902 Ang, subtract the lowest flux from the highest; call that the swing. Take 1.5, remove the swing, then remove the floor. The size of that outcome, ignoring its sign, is 0.23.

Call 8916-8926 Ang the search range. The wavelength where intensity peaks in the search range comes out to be 8923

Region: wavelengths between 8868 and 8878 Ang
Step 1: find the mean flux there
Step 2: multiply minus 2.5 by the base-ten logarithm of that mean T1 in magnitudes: -0.56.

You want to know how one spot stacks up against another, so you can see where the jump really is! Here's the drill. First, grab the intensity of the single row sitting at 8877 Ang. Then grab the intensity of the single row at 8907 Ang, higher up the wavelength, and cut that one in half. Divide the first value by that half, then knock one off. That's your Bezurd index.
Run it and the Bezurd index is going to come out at 0.94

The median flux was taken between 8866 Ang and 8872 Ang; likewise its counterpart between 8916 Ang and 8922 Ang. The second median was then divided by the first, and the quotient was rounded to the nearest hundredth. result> 1.05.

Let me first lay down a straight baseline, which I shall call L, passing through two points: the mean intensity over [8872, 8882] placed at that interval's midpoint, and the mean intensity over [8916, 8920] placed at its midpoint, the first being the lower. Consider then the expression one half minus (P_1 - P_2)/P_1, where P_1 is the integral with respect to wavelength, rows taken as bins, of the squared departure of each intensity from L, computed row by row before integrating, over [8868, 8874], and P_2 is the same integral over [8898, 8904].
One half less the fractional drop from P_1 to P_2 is -0.25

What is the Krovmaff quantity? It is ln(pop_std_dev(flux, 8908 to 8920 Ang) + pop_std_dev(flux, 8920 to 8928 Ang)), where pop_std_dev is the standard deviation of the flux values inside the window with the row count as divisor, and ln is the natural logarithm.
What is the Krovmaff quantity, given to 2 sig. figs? -1.8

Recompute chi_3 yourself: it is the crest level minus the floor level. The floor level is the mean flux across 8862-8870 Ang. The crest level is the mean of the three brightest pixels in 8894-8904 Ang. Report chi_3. 0.26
